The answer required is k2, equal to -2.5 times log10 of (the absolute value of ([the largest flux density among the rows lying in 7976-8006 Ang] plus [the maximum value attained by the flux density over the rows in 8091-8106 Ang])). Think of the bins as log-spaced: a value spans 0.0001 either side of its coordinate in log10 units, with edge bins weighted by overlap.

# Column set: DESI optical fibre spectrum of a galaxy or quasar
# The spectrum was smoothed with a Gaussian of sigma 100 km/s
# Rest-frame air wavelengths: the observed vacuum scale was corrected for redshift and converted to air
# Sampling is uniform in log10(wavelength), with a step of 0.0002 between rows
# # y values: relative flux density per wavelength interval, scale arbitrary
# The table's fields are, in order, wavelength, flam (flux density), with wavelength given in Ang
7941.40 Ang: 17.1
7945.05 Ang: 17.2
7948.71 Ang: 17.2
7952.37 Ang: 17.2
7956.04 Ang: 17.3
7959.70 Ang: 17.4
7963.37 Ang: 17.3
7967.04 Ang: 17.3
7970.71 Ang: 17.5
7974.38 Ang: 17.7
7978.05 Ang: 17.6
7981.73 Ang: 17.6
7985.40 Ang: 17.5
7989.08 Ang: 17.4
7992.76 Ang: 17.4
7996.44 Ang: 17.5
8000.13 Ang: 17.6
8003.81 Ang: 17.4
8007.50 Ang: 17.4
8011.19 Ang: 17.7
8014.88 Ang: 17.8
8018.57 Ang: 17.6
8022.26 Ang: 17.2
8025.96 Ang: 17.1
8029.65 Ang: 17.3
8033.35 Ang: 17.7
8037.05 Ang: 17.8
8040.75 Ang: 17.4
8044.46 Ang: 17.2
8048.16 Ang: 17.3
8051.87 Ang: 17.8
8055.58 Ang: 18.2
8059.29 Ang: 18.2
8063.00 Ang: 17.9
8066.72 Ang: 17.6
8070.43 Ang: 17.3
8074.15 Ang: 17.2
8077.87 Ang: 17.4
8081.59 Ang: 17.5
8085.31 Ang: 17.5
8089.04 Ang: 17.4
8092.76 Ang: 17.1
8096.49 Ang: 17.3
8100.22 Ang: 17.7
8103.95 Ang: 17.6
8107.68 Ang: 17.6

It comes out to -3.87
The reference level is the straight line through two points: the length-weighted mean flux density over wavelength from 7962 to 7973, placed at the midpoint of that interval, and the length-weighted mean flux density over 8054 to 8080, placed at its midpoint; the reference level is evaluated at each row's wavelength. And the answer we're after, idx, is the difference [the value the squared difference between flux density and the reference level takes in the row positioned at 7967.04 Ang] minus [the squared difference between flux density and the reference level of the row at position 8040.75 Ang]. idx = -0.03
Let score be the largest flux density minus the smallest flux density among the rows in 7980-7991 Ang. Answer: 0.2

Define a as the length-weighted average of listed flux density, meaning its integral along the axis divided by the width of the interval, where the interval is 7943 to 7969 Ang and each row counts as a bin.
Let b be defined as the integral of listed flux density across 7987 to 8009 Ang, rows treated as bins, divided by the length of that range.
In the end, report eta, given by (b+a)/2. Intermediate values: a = 17.3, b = 17.4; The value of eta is 17.4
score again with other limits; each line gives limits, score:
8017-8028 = 0.5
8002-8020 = 0.4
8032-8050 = 0.6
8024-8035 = 0.6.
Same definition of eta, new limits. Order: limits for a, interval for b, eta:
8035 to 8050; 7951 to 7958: 17.3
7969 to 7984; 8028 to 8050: 17.5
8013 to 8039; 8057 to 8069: 17.7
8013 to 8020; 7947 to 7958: 17.5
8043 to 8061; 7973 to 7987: 17.7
